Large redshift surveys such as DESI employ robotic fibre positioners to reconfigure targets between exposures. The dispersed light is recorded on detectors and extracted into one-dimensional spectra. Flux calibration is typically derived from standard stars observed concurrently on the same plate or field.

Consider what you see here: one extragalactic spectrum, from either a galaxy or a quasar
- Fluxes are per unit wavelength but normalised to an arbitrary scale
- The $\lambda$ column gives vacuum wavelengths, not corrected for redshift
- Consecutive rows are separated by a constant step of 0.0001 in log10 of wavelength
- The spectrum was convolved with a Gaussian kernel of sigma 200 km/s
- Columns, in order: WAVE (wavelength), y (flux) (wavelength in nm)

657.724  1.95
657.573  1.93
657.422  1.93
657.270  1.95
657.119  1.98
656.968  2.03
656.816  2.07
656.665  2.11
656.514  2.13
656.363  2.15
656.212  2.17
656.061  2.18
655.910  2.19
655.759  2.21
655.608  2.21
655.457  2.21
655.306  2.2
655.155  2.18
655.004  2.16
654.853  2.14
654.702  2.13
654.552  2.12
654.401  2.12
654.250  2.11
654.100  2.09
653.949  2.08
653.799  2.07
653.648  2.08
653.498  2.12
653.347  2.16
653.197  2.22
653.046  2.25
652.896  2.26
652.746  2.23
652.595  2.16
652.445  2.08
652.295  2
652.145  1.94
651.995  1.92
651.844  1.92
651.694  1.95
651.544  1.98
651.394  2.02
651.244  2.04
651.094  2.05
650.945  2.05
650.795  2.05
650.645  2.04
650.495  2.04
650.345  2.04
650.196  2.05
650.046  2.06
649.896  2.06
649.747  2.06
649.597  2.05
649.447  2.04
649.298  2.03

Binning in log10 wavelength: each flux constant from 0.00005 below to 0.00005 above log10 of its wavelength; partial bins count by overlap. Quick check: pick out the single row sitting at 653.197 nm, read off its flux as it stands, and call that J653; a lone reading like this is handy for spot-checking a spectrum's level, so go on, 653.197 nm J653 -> 2.22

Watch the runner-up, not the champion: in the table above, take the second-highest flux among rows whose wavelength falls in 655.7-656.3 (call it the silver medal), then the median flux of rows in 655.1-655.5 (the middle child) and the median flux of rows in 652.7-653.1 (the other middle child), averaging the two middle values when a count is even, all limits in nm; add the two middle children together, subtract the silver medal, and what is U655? 2.26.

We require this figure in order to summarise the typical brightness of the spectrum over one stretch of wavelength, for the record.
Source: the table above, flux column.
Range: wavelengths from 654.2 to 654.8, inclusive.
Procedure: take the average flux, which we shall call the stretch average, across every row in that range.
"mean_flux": 2.12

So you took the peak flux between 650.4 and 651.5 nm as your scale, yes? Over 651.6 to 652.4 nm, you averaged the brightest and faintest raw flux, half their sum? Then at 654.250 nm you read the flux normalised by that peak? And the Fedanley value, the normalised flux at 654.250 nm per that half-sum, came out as 0.525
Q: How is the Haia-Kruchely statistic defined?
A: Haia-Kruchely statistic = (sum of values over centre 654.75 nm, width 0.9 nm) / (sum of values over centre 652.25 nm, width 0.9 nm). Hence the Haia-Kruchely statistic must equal 1.069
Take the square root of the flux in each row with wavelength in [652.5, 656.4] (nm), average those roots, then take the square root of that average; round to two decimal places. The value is 1.21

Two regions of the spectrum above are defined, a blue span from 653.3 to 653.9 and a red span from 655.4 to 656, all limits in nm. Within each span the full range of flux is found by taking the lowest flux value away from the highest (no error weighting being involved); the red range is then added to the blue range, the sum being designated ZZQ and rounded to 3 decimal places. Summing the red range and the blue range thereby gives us 0.110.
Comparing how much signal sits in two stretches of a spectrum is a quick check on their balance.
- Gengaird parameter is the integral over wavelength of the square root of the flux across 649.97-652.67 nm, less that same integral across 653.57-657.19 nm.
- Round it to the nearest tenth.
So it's -1.4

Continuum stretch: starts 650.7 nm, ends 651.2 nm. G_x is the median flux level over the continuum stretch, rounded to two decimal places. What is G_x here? 2.05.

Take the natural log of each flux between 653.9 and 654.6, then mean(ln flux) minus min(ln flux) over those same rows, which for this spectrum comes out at 0.011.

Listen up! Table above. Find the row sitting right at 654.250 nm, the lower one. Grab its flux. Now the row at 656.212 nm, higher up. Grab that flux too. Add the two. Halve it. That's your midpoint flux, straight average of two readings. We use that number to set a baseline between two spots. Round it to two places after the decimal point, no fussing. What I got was 2.14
